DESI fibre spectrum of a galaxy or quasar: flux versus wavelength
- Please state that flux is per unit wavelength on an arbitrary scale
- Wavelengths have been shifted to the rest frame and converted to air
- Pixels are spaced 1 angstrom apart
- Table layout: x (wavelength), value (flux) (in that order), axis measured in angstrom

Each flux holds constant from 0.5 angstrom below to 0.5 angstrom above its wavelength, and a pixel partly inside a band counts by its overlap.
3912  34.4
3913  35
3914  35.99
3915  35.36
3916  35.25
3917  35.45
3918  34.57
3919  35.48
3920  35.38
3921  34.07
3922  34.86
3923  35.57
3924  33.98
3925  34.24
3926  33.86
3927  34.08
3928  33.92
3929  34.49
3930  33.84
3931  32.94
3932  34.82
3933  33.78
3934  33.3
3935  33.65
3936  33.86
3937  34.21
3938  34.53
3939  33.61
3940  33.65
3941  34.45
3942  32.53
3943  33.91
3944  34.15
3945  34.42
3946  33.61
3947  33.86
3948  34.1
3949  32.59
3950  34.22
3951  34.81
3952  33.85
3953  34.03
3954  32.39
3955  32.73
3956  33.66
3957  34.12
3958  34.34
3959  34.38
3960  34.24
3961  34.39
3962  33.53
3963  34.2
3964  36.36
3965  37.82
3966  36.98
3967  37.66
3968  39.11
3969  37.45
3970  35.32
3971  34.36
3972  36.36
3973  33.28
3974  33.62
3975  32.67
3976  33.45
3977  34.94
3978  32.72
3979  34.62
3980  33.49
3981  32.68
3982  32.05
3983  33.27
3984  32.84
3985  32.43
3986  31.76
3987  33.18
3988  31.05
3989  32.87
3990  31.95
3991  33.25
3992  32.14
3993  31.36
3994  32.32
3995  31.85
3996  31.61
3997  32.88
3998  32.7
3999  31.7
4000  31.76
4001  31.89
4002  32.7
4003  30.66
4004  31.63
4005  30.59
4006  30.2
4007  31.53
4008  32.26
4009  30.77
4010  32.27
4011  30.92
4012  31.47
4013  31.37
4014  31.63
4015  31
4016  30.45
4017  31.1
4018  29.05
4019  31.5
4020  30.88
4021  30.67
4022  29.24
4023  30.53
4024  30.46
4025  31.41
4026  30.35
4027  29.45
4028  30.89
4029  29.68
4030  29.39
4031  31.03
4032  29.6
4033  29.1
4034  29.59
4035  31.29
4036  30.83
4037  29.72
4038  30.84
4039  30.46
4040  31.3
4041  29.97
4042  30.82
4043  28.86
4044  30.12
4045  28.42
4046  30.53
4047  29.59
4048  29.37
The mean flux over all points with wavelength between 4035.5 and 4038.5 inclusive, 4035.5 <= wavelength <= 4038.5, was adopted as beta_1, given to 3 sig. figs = 30.5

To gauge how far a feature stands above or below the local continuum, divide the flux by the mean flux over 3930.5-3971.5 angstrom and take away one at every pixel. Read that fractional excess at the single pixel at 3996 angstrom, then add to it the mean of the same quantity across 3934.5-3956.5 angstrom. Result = -0.10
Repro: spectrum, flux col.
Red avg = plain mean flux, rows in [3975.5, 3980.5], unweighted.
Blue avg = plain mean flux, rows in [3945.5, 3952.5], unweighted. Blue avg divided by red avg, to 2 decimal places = 1.00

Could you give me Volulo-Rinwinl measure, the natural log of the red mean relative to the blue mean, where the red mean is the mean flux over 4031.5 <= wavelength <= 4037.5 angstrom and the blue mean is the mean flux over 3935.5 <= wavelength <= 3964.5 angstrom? -0.123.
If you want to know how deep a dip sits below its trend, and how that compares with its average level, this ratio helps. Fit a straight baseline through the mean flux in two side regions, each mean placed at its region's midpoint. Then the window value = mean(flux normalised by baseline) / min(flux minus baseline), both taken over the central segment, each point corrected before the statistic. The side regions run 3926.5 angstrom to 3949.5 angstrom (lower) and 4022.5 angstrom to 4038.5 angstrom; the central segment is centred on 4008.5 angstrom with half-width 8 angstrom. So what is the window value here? -1.00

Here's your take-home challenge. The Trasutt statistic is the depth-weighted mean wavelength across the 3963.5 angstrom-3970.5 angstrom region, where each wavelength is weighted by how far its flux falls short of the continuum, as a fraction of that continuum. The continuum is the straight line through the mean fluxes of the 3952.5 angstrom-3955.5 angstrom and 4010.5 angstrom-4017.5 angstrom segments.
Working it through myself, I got 3967.0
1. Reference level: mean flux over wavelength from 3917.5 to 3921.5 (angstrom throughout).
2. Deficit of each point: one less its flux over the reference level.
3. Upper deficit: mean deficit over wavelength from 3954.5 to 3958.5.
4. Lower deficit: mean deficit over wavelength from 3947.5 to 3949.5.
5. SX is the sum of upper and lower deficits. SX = 0.077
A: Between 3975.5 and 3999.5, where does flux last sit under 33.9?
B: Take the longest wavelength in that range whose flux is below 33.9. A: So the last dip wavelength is 3999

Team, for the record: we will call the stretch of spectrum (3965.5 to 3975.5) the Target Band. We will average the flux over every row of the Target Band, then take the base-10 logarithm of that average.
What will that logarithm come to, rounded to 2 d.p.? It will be 1.55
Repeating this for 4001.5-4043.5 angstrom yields 1.49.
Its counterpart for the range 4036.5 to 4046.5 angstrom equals 1.48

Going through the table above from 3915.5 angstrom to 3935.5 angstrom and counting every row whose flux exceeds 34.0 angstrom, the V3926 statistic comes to 12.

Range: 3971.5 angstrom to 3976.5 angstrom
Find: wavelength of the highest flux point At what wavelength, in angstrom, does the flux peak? 3972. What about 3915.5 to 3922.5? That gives 3919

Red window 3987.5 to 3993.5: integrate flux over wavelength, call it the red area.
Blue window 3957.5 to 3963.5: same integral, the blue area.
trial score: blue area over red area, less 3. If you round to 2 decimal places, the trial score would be -1.94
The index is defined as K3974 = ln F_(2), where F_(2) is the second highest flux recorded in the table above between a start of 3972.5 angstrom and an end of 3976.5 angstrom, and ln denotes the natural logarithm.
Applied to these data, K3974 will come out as 3.51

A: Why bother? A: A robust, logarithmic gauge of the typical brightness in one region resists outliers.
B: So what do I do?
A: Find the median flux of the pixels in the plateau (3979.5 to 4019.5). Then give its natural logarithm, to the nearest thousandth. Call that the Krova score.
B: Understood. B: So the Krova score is 3.458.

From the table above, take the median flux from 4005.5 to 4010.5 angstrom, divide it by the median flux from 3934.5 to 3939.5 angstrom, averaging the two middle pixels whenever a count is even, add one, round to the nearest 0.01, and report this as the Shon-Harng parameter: 1.93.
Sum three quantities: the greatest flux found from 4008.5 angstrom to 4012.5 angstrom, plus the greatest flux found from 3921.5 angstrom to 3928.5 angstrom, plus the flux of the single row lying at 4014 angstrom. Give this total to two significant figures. 99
